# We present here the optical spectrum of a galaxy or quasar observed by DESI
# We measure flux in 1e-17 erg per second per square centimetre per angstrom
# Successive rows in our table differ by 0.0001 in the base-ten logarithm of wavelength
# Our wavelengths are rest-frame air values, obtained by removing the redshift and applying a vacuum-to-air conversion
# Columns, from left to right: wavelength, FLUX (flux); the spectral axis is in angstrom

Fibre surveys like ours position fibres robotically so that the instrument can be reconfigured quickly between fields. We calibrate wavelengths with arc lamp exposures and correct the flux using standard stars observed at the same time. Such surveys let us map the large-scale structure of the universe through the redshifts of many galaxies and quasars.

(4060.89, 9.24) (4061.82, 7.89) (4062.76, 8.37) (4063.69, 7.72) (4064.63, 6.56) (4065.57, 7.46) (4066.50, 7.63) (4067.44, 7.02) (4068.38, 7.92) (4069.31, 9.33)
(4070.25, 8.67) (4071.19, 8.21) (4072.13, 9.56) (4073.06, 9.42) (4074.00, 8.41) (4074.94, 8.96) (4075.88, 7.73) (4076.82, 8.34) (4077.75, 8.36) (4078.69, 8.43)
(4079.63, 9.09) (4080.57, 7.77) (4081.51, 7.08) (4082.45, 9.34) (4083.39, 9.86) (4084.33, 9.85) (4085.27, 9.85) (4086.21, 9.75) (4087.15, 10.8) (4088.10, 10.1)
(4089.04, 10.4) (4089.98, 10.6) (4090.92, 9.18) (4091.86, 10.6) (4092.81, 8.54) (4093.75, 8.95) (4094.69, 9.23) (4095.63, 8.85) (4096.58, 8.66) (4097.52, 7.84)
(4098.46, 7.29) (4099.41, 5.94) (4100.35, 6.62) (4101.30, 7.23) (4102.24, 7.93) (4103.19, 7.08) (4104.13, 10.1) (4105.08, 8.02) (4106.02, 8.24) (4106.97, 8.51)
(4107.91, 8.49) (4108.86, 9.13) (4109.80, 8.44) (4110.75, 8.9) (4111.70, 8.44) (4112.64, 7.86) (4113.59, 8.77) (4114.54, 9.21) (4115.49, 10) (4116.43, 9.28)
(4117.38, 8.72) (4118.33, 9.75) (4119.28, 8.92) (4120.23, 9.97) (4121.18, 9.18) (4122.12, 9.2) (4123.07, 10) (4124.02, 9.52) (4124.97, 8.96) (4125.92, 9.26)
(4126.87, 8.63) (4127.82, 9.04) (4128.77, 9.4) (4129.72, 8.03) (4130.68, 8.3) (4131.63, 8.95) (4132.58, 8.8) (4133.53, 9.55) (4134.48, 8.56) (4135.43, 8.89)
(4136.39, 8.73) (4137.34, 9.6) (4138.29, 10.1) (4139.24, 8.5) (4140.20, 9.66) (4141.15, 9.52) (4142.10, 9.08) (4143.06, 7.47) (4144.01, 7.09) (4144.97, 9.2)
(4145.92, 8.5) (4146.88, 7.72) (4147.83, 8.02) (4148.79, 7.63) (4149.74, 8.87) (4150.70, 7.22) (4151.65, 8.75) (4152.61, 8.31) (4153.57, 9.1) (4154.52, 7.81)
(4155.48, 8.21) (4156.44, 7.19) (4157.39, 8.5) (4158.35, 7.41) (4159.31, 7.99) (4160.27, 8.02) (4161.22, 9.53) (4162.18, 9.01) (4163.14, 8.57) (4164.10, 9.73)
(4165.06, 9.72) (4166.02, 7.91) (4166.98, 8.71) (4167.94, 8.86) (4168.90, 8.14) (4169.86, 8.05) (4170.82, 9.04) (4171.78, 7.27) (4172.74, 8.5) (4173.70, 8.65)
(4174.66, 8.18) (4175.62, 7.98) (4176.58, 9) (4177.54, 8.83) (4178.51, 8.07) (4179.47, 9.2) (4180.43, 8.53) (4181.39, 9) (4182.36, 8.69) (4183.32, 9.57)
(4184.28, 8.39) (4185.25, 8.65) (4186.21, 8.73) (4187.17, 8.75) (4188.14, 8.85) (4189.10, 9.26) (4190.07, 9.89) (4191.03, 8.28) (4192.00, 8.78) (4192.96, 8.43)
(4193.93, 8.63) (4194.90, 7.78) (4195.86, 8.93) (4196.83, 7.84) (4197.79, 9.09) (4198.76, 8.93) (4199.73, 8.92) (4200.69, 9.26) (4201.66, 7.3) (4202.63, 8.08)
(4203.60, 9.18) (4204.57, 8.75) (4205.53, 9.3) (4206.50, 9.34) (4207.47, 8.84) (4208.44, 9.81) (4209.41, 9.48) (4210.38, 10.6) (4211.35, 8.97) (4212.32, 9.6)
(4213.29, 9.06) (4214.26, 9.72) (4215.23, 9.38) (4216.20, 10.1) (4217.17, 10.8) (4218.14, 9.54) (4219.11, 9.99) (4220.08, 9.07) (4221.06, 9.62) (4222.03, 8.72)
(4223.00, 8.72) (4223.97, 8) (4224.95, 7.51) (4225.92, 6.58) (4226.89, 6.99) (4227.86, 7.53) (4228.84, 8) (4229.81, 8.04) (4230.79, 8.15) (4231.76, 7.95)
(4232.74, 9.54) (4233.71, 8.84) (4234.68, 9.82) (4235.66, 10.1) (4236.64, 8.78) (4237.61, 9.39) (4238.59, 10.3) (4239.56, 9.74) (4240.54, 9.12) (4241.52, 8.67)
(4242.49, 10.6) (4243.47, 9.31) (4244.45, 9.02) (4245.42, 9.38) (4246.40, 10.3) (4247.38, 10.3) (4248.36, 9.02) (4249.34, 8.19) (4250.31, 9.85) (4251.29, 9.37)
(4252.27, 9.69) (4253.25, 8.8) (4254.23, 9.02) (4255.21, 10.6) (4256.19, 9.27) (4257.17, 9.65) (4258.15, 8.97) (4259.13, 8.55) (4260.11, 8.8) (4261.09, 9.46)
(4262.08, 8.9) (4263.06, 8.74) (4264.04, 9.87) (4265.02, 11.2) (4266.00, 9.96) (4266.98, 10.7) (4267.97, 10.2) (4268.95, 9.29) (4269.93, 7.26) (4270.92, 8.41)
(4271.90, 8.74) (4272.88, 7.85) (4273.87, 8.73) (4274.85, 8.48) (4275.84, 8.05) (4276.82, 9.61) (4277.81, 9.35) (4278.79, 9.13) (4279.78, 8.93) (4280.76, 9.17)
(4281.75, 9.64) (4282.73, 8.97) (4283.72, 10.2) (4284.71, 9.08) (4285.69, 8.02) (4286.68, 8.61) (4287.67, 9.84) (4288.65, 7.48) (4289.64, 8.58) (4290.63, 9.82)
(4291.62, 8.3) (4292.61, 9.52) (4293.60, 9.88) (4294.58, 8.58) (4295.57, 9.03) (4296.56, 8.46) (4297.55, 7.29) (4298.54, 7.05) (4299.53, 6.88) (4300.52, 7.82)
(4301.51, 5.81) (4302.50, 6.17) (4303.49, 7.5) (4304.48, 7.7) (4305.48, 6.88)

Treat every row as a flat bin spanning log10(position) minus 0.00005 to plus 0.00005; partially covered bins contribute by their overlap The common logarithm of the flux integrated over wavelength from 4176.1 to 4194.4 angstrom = 2.21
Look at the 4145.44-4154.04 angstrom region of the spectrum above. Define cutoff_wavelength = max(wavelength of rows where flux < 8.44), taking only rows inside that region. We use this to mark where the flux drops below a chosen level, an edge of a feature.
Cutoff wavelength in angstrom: 4152.61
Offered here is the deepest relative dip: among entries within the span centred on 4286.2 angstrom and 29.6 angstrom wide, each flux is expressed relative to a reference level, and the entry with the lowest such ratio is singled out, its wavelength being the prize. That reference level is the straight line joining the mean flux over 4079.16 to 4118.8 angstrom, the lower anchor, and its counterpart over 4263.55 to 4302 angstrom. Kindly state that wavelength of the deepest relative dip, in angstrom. 4299.53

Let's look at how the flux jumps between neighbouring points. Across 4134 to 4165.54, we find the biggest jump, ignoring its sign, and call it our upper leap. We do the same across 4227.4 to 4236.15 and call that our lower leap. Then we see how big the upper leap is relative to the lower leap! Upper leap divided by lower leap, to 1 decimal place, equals 1.3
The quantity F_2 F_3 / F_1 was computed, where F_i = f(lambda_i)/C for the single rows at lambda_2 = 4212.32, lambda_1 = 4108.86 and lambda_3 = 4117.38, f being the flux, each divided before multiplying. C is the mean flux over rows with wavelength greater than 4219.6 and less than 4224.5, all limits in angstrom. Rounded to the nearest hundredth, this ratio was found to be 1.04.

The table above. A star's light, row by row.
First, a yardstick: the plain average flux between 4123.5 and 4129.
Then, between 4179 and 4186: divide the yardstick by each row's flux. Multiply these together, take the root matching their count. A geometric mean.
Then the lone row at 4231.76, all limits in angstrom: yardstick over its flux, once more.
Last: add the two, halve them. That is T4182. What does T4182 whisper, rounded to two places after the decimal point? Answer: 1.09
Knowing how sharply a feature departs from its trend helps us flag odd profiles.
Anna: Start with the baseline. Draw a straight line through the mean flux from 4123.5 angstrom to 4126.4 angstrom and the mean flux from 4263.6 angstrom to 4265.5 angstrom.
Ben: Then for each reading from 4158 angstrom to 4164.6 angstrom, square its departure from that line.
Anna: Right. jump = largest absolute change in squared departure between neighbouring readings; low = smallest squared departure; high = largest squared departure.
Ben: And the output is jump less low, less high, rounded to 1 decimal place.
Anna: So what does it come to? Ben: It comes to -2.2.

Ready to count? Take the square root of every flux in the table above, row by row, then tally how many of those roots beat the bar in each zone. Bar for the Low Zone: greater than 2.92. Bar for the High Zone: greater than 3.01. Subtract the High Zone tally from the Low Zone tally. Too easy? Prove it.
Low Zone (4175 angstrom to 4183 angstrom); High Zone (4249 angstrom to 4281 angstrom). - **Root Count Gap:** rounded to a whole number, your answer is -11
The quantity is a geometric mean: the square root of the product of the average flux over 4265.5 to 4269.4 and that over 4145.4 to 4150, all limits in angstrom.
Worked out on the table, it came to 9.0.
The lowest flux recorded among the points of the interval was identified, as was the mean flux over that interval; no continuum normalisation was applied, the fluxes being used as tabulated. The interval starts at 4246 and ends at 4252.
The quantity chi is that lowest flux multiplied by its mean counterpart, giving 78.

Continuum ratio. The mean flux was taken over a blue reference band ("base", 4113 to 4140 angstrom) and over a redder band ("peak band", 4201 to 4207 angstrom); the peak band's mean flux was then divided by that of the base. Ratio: 0.95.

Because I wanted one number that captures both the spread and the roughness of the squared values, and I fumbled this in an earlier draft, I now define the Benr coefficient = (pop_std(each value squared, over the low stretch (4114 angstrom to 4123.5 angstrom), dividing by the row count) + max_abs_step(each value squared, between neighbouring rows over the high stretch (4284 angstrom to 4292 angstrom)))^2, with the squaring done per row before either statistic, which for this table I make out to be 2431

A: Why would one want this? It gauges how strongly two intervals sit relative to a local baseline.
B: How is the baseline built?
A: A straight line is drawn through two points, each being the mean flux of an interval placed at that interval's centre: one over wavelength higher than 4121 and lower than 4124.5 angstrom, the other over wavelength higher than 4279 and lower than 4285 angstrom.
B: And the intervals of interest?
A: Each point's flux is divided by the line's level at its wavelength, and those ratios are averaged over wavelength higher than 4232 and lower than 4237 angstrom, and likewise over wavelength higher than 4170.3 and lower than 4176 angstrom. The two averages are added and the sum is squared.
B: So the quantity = 3.5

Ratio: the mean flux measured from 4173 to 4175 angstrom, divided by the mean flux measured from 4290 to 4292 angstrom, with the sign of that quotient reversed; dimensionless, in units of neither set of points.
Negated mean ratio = -0.93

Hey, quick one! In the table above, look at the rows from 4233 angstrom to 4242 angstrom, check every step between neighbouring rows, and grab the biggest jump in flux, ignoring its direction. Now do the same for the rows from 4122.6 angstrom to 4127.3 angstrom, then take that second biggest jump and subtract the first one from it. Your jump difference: -0.7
